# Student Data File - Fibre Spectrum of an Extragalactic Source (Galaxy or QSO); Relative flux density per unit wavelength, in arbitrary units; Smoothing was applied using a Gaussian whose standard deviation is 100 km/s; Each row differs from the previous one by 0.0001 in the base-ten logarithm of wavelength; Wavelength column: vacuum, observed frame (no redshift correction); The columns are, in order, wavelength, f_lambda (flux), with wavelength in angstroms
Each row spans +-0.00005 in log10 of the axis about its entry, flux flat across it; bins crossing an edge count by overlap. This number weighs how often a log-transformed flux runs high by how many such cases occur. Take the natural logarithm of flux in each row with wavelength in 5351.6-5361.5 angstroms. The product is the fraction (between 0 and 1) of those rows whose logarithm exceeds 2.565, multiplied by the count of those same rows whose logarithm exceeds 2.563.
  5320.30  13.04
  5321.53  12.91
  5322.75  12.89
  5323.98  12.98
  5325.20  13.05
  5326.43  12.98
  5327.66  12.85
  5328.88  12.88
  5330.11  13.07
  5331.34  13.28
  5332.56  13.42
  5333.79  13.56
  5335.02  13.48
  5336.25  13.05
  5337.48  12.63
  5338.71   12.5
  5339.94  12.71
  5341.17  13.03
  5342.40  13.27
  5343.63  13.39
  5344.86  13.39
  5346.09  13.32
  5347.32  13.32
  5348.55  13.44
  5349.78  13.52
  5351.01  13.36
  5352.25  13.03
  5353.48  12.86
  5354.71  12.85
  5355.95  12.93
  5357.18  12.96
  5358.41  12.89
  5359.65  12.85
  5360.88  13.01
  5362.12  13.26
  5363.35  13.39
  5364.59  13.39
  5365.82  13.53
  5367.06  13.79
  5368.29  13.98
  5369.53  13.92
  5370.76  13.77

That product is 0.5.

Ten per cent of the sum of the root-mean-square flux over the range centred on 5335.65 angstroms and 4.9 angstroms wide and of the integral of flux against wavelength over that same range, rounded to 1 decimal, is 7.8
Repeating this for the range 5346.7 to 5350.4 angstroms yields 6.3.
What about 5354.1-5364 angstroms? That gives 14.2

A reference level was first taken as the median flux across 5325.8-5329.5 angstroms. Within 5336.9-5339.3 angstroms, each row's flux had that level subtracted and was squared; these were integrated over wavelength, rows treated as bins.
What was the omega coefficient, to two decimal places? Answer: 0.25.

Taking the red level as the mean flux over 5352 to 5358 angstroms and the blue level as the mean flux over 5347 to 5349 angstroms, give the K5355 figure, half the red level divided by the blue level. 0.483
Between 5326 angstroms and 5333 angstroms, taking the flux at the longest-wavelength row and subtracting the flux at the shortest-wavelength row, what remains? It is 0.4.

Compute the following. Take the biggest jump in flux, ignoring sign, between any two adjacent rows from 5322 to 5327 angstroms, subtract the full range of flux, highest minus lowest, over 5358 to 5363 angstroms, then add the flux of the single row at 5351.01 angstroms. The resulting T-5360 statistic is 13.0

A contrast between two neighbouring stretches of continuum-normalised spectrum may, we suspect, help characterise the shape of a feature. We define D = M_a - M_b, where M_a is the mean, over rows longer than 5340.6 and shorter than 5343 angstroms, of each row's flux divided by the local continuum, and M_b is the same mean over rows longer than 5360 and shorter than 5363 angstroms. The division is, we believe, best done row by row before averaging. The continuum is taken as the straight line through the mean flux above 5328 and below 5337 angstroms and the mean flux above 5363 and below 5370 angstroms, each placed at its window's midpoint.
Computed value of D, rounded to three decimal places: 0.019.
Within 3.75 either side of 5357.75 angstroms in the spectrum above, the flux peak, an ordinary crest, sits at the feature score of 5360.88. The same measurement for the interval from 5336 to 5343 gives 5342.40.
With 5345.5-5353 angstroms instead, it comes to 5349.78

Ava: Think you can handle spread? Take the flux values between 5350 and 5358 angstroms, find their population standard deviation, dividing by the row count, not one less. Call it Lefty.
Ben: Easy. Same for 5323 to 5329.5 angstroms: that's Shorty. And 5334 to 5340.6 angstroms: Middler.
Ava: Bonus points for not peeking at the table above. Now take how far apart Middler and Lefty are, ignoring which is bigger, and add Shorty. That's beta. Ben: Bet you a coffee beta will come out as 0.254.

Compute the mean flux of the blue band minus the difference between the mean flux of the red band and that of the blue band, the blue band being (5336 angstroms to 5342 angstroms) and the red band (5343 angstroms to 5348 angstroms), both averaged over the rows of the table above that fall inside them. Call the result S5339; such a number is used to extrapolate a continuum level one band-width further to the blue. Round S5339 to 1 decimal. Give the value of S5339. 12.2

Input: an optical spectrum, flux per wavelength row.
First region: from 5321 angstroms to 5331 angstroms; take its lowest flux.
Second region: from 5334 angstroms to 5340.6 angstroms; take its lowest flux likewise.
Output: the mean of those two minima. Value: 12.7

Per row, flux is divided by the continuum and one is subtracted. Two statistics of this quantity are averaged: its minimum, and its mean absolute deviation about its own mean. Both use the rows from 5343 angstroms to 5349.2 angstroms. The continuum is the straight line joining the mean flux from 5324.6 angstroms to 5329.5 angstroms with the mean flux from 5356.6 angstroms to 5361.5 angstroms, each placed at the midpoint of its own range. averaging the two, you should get 0.017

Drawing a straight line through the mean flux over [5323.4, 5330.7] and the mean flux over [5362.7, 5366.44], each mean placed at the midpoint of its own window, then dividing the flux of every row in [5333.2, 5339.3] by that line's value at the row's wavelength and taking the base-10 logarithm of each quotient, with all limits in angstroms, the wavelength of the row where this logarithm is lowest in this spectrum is 5338.71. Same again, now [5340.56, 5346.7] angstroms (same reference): 5341.17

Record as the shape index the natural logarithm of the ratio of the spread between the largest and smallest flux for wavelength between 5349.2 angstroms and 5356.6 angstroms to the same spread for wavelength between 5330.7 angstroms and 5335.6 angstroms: 0.9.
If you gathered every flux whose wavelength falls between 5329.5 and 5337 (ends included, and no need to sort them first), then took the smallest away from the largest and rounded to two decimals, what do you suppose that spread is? 0.51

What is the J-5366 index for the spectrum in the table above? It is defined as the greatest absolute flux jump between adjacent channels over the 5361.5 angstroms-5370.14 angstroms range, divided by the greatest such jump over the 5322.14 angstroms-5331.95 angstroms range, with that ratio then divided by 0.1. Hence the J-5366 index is 12.4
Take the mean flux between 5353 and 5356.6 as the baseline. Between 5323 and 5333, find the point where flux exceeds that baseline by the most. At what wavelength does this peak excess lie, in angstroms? 5332.56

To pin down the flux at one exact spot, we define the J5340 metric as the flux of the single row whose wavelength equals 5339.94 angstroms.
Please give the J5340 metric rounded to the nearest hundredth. 12.71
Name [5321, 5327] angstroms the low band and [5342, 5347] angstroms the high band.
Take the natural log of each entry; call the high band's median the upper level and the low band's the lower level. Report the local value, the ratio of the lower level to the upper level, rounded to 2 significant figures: 0.99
